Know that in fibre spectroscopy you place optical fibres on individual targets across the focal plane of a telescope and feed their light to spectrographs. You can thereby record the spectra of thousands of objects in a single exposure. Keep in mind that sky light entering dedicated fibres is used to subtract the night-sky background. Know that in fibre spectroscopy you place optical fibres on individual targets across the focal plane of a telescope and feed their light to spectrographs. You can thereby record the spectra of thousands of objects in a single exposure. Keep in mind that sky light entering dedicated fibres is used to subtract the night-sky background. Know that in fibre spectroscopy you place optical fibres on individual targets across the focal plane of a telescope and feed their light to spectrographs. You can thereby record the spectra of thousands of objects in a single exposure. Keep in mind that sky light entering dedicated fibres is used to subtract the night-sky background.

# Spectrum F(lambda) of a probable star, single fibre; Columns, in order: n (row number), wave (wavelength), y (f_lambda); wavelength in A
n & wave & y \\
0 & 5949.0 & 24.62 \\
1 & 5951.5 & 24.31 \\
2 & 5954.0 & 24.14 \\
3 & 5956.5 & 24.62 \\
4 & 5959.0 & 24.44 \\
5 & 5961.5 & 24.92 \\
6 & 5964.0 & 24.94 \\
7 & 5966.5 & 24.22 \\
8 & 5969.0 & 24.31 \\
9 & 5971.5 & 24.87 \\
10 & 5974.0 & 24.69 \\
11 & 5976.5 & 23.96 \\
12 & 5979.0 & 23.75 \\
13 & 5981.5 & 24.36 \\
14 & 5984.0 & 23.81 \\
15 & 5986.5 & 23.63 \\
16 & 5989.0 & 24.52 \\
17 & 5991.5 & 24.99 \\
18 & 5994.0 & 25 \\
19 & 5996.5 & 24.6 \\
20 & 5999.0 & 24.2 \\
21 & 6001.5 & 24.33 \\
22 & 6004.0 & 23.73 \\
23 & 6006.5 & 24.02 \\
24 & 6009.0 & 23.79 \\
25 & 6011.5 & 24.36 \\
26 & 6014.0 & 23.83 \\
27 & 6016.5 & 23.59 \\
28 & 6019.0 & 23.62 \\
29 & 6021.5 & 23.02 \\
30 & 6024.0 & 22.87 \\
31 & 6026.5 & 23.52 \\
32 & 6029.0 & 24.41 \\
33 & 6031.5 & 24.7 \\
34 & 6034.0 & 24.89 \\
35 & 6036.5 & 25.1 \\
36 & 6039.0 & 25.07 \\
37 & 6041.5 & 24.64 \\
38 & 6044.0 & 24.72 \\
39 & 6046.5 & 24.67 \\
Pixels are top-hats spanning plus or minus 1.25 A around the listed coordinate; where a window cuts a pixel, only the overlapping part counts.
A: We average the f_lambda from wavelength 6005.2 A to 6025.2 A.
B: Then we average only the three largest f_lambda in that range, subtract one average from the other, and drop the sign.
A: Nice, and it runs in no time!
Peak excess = 0.43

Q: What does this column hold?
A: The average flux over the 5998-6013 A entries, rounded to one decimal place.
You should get 24.1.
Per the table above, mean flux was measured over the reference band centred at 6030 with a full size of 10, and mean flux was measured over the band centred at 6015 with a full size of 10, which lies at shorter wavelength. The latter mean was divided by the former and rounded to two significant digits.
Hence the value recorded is 0.98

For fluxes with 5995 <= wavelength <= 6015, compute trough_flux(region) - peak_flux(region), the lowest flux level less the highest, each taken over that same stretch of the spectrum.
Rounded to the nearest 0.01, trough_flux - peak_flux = -0.87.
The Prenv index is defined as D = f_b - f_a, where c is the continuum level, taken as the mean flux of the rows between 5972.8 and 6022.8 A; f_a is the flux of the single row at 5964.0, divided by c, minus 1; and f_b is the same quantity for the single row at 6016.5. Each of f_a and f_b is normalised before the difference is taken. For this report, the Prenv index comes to -0.06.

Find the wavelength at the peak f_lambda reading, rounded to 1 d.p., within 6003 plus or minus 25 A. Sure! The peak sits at 5994.0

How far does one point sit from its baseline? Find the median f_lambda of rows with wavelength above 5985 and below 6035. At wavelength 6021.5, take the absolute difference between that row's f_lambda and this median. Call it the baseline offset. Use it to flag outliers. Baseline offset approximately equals 1.1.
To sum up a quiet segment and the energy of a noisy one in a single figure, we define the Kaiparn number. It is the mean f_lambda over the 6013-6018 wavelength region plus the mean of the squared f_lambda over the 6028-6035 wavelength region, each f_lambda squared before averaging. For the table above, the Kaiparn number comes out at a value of 632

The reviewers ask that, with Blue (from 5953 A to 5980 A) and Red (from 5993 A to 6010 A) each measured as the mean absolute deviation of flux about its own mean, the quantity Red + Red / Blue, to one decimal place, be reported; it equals 1.4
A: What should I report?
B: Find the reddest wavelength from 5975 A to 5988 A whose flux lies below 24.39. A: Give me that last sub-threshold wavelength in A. 5986.5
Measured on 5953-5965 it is 5954.0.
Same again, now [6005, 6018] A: 6016.5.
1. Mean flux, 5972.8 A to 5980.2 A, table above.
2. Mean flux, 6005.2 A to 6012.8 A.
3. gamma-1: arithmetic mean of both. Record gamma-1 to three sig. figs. 24.1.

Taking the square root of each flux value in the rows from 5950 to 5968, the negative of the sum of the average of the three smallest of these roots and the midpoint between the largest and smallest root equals -9.88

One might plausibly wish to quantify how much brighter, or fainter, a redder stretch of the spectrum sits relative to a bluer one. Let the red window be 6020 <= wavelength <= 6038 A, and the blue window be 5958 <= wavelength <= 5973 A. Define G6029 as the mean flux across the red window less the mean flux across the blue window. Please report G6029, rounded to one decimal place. -0.5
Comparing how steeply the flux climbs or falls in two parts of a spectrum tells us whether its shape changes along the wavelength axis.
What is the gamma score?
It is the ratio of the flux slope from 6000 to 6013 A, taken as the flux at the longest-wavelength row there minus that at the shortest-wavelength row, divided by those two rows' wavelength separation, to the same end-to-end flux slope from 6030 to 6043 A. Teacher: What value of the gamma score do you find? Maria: -0.5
